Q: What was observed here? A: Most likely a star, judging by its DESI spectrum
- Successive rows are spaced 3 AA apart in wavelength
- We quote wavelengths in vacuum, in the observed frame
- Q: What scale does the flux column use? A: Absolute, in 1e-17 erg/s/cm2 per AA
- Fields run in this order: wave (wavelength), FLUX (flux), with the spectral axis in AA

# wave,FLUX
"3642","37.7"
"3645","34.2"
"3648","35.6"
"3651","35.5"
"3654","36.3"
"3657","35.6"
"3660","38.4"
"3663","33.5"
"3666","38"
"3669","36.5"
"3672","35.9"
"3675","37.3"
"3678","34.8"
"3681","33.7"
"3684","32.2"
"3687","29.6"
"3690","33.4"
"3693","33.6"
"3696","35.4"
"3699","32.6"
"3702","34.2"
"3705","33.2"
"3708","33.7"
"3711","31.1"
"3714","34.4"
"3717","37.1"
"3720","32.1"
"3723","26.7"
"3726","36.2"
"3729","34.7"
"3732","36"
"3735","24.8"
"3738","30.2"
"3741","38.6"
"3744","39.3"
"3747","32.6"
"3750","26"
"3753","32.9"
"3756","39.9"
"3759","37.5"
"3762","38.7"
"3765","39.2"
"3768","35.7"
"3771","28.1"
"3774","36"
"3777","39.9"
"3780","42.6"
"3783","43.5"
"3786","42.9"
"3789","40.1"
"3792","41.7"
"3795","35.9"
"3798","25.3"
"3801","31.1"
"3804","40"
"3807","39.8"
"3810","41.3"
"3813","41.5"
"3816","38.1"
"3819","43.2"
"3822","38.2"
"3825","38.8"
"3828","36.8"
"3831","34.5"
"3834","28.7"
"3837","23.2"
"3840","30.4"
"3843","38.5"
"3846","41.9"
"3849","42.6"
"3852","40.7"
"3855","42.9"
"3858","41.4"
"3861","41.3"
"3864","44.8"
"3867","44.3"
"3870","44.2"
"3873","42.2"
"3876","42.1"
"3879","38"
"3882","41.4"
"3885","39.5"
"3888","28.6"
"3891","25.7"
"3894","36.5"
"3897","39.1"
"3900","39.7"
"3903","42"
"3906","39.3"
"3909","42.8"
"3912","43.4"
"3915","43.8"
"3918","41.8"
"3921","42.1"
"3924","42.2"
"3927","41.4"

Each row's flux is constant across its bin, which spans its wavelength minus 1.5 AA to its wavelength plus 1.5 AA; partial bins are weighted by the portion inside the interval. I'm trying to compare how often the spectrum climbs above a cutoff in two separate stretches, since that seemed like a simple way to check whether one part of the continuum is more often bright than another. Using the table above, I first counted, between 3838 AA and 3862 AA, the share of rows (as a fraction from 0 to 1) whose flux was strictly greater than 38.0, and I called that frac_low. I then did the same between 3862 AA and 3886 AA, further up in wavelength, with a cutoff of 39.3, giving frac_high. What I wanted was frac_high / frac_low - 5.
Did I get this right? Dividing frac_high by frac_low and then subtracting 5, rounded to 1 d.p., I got -4.0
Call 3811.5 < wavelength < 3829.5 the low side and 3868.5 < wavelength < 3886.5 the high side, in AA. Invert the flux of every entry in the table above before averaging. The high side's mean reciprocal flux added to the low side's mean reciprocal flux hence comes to 0.050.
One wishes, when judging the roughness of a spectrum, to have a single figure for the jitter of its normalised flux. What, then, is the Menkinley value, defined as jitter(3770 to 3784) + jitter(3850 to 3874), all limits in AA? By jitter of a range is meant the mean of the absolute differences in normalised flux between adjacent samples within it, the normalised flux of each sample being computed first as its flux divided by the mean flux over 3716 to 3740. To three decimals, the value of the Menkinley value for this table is 0.163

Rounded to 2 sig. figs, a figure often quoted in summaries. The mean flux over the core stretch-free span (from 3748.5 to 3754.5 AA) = 29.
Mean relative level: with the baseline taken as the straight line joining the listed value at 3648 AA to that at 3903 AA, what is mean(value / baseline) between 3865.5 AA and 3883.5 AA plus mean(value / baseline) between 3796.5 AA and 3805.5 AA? 1.83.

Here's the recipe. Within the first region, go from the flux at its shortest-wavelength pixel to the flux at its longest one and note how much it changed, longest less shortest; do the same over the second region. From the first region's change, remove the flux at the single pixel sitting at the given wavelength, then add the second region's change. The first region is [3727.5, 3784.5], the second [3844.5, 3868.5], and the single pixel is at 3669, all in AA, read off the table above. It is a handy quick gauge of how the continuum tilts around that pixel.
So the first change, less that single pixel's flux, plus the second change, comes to -25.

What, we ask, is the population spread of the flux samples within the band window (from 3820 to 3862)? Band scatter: 5.7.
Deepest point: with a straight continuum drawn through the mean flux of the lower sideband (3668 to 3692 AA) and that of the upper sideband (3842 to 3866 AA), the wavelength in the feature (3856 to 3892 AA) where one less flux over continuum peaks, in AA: 3891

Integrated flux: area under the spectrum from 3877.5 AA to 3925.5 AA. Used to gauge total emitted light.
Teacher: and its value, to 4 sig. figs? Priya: 1878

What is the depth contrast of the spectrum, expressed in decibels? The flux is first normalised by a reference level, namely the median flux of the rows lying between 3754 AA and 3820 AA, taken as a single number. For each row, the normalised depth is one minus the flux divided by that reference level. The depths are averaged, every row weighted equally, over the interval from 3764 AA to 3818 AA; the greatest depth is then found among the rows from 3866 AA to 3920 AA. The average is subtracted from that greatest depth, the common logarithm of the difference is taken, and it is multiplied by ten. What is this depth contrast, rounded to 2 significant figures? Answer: -5.1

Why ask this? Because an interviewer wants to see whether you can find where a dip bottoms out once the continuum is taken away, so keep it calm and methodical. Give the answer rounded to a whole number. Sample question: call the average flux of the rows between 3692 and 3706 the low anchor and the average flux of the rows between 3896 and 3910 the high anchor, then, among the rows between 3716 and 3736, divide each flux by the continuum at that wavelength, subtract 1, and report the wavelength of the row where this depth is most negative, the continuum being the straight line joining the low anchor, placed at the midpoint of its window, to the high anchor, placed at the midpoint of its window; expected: 3735 AA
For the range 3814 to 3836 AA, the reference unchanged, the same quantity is 3834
